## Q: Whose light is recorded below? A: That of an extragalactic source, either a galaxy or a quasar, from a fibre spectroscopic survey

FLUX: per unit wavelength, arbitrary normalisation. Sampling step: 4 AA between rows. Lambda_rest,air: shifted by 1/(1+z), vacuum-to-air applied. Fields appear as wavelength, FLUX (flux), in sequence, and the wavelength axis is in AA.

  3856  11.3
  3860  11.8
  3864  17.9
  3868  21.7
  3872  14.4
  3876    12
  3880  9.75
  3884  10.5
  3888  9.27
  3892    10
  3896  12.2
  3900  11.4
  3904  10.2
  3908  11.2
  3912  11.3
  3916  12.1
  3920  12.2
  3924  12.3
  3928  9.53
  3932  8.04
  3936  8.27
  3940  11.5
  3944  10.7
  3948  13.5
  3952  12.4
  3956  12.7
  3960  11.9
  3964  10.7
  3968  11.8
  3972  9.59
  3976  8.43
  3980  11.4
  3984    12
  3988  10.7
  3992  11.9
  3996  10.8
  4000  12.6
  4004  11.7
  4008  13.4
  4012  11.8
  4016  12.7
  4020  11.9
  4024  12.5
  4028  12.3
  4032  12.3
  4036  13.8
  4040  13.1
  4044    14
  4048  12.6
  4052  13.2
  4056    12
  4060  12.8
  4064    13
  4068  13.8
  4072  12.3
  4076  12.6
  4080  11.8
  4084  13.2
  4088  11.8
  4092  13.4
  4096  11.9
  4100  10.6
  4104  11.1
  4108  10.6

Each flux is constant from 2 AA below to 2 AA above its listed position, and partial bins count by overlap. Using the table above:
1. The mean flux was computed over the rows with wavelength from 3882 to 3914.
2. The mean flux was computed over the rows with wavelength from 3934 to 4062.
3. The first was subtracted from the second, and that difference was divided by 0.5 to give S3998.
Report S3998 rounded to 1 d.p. 2.3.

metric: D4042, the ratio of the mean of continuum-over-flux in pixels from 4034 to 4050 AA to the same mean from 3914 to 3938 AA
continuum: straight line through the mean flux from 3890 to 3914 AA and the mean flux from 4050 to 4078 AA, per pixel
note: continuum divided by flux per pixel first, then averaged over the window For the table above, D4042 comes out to 0.84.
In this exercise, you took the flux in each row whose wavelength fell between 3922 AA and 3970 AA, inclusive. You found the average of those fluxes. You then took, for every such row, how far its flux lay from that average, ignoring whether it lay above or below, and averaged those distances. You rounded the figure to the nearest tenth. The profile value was 1.4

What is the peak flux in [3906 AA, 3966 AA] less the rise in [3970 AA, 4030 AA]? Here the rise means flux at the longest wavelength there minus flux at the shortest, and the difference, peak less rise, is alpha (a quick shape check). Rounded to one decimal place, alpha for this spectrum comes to 10.8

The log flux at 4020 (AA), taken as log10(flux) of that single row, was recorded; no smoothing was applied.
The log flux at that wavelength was 1.08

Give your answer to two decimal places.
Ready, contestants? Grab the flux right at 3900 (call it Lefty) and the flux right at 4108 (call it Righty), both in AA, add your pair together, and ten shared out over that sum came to 0.45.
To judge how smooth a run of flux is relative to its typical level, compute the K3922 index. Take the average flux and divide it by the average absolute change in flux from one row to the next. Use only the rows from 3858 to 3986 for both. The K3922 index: 6.7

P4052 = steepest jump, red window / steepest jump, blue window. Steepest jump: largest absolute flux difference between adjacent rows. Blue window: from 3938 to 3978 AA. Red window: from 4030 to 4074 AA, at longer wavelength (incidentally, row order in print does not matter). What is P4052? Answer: 0.54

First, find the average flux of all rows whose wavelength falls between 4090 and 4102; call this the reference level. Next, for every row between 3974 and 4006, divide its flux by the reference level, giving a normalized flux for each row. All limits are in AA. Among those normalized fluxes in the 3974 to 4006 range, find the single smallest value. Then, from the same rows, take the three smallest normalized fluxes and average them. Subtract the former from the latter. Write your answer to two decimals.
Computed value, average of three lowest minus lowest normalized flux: 0.13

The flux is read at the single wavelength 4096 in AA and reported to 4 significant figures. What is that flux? 11.90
